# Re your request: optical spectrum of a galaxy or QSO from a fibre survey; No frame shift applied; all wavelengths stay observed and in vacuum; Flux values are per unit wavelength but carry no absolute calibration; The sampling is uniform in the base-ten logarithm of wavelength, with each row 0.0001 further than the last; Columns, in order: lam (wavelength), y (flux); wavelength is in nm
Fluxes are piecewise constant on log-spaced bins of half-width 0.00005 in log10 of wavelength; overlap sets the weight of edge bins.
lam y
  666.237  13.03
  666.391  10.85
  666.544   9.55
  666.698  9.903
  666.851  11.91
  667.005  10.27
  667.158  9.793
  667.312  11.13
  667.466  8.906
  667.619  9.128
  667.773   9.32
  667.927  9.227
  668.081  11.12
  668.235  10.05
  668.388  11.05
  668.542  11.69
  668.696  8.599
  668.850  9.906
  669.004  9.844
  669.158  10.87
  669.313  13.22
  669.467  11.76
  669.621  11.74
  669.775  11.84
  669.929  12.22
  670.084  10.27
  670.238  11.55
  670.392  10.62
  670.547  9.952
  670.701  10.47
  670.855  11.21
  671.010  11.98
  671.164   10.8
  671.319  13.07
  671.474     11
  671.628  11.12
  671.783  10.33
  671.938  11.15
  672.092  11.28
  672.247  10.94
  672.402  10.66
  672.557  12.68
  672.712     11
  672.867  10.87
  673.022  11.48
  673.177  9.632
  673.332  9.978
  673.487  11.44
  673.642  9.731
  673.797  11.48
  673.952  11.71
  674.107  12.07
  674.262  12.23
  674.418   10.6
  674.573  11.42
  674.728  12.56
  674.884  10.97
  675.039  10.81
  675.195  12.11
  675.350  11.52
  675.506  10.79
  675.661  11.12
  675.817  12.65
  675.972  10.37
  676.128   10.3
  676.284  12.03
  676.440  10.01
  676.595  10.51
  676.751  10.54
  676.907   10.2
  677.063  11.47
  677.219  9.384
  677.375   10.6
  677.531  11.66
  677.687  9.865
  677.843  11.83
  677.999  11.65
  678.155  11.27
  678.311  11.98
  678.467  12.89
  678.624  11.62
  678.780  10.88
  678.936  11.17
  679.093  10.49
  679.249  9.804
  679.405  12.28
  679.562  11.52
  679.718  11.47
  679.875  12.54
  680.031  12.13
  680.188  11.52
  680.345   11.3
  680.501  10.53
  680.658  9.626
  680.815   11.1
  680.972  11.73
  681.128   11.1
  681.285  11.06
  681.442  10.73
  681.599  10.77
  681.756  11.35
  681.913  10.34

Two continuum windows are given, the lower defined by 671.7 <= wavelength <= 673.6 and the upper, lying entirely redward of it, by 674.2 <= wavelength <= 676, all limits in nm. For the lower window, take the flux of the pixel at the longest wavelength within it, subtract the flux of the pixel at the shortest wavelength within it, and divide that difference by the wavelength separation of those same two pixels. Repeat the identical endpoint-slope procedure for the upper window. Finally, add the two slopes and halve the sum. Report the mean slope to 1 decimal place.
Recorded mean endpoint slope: -0.2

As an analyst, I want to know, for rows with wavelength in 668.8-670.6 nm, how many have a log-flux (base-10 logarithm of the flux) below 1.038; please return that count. 6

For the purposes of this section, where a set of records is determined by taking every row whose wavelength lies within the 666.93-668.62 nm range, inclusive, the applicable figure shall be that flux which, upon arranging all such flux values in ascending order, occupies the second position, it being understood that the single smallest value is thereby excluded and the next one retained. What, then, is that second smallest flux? 9.128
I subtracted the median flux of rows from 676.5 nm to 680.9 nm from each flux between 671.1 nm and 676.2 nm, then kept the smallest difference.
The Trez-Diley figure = -1.7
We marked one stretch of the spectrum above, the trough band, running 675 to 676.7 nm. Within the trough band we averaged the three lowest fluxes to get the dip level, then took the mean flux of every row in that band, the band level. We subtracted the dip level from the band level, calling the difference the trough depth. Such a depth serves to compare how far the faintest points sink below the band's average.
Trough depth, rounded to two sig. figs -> 0.88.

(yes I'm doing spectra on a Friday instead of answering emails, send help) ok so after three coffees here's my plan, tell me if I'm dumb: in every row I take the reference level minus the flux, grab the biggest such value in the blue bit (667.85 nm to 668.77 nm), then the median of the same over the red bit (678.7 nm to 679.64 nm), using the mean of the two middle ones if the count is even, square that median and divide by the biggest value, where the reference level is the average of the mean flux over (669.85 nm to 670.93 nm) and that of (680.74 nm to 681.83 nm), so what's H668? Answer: 0.00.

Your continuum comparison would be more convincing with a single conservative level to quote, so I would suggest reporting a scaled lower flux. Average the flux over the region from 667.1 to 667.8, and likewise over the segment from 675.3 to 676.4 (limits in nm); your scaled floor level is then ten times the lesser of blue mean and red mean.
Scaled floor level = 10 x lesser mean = 97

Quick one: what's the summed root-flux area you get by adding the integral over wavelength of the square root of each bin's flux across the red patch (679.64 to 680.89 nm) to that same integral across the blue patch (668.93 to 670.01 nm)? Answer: 8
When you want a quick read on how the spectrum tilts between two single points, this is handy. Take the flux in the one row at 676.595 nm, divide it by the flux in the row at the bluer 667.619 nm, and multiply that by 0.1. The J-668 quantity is 0.115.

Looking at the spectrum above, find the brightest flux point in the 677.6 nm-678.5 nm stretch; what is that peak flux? 12.89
